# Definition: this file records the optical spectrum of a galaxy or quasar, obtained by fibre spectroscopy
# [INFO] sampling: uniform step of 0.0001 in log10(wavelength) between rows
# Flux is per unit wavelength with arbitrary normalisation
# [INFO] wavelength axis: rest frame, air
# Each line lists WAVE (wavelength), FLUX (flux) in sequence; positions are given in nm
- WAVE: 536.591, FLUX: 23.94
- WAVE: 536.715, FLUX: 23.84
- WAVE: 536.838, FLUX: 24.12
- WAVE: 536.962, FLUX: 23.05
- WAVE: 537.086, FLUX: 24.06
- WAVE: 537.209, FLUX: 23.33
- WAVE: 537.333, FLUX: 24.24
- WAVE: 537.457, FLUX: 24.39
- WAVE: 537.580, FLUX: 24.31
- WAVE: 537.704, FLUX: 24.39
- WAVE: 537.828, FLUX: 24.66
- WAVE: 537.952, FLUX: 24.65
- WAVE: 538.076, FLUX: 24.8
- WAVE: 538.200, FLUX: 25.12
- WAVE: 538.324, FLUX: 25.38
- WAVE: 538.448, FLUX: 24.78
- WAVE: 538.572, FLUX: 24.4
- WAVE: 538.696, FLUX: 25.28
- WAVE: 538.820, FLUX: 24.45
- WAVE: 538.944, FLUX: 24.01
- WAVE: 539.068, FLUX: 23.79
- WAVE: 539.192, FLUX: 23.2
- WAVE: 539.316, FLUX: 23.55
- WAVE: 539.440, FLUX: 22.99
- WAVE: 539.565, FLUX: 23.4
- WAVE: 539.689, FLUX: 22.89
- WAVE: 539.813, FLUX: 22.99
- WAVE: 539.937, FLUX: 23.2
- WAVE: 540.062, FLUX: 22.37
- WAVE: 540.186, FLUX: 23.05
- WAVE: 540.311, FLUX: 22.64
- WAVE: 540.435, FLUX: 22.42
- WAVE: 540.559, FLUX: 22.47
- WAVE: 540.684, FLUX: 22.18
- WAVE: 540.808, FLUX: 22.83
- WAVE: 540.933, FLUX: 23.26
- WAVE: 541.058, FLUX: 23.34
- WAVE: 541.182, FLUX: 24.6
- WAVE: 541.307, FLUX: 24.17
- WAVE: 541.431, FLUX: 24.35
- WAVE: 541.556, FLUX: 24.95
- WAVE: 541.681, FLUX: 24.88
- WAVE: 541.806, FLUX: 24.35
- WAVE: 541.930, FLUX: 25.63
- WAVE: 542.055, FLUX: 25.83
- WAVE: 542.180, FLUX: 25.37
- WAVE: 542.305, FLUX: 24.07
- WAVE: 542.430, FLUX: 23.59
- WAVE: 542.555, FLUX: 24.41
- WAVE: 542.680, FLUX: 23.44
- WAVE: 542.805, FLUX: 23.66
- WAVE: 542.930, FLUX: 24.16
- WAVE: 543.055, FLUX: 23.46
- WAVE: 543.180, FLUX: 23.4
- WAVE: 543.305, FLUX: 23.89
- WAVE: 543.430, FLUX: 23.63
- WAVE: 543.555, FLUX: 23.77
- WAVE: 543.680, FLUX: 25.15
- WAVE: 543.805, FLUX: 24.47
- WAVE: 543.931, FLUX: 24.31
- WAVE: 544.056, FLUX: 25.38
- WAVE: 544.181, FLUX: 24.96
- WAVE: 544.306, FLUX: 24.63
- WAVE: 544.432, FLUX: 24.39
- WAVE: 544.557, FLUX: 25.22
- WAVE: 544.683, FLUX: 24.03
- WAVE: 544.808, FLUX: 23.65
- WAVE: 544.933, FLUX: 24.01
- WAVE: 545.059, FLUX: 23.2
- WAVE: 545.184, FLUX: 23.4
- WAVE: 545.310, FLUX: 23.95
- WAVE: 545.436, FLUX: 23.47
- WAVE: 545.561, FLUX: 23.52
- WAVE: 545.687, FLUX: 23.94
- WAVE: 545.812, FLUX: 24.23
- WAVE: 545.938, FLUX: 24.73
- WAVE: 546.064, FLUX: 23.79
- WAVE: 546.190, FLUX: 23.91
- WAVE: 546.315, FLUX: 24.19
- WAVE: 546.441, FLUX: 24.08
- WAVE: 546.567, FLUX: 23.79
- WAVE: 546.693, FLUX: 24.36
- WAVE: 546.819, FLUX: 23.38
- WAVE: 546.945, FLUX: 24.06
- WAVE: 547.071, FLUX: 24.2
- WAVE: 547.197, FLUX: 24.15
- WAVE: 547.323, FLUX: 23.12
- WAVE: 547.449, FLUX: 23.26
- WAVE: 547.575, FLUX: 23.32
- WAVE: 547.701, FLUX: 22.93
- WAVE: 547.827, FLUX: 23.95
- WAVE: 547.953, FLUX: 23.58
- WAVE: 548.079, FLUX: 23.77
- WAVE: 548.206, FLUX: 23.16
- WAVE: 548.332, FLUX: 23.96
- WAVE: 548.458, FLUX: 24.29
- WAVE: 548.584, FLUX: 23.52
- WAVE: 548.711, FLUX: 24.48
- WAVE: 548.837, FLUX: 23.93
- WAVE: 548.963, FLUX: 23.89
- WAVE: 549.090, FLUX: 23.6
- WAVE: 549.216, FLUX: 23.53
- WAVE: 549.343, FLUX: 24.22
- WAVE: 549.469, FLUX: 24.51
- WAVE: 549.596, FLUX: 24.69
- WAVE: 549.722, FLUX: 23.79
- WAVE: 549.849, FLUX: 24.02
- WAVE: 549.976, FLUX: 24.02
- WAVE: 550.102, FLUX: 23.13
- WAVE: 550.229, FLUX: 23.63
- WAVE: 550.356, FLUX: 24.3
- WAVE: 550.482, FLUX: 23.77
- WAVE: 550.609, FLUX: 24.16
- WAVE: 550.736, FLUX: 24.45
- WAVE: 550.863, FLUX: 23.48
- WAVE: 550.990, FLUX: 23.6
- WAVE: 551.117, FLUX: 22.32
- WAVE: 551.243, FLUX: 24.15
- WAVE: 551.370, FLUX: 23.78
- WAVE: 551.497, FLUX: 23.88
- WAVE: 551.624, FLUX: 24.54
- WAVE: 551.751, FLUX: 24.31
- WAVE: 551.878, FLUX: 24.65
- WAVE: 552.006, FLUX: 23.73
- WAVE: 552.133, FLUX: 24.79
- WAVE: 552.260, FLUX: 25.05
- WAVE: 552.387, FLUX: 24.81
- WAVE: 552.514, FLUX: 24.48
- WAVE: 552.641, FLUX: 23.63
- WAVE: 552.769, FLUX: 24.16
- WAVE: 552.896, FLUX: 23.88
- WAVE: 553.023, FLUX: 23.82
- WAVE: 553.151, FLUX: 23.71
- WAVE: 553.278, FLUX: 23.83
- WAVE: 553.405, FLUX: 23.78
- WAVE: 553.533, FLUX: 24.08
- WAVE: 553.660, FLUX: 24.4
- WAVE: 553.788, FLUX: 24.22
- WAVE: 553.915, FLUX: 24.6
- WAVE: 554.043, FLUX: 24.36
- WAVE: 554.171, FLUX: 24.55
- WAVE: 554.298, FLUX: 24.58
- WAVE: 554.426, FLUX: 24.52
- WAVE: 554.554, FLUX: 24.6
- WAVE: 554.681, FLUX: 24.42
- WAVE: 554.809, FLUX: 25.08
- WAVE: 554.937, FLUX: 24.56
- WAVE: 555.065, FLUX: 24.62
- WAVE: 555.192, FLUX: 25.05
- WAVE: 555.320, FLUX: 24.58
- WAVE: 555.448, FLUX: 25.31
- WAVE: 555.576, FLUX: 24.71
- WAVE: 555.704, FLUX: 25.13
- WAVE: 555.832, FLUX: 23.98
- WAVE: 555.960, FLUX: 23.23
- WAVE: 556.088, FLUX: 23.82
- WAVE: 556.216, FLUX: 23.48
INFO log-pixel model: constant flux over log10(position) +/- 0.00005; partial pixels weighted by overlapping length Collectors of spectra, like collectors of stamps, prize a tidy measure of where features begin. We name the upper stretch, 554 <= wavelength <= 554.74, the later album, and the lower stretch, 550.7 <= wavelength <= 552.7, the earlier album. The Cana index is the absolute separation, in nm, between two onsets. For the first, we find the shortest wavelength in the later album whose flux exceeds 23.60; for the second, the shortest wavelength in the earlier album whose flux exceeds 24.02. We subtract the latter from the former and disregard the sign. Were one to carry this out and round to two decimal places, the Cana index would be 3.31 nm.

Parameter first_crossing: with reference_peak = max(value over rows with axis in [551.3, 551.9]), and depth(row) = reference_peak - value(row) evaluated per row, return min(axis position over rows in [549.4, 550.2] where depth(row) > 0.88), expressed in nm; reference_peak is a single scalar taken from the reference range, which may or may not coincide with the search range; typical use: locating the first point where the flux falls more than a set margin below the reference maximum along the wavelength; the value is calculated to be 550.102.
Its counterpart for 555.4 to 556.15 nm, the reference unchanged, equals 555.960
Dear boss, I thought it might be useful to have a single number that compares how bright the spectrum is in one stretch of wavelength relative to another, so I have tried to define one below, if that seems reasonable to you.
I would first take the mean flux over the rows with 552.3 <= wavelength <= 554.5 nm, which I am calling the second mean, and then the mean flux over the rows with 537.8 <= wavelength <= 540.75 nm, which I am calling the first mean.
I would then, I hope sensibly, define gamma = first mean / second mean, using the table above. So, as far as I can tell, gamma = 0.98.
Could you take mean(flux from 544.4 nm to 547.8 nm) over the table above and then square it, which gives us 569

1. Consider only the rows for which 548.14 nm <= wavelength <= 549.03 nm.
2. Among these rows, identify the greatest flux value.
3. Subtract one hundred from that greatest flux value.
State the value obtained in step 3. -75.5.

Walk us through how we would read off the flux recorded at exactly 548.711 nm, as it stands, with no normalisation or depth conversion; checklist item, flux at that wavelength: 24.48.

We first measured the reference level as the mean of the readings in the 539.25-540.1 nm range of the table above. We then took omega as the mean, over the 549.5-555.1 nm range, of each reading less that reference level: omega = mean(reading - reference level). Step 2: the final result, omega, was 1.1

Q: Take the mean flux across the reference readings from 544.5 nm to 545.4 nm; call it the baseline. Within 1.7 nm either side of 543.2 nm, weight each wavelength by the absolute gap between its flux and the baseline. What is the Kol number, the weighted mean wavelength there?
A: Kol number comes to 543.01 nm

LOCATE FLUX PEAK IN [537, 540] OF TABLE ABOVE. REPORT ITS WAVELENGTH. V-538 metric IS 538.324 nm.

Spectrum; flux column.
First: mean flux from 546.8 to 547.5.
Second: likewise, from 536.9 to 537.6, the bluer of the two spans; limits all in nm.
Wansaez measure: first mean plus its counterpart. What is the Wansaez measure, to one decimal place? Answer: 47.6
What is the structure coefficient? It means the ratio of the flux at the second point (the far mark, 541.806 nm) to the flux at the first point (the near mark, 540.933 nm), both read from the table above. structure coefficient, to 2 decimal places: 1.05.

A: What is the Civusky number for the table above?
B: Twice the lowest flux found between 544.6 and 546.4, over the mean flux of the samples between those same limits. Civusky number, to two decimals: 1.94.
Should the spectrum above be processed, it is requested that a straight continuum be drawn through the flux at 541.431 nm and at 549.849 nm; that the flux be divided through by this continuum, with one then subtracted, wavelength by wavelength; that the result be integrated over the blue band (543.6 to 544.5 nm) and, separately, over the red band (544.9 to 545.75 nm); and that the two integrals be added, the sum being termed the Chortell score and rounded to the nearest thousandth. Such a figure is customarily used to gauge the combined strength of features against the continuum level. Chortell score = -0.002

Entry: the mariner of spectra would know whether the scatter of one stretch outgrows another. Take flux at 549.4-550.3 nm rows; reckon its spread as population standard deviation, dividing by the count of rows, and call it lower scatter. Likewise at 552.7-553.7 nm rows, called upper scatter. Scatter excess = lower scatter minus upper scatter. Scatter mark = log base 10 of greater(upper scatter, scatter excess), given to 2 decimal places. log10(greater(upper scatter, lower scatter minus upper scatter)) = -0.57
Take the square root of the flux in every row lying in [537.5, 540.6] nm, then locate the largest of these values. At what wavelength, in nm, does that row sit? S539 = 538.324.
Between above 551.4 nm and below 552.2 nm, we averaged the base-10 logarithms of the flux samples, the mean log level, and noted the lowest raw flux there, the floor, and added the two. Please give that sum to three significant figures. 25.1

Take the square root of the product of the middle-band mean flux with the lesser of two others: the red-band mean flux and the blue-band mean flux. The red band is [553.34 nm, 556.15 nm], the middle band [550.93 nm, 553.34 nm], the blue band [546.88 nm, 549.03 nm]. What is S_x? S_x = 23.9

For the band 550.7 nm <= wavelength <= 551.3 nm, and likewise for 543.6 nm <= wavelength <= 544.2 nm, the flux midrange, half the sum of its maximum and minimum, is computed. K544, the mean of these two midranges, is 24.1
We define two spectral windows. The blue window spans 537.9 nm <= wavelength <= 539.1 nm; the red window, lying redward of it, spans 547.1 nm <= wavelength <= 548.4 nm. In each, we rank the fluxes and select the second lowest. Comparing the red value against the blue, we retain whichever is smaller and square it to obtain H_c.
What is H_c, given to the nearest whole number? 535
